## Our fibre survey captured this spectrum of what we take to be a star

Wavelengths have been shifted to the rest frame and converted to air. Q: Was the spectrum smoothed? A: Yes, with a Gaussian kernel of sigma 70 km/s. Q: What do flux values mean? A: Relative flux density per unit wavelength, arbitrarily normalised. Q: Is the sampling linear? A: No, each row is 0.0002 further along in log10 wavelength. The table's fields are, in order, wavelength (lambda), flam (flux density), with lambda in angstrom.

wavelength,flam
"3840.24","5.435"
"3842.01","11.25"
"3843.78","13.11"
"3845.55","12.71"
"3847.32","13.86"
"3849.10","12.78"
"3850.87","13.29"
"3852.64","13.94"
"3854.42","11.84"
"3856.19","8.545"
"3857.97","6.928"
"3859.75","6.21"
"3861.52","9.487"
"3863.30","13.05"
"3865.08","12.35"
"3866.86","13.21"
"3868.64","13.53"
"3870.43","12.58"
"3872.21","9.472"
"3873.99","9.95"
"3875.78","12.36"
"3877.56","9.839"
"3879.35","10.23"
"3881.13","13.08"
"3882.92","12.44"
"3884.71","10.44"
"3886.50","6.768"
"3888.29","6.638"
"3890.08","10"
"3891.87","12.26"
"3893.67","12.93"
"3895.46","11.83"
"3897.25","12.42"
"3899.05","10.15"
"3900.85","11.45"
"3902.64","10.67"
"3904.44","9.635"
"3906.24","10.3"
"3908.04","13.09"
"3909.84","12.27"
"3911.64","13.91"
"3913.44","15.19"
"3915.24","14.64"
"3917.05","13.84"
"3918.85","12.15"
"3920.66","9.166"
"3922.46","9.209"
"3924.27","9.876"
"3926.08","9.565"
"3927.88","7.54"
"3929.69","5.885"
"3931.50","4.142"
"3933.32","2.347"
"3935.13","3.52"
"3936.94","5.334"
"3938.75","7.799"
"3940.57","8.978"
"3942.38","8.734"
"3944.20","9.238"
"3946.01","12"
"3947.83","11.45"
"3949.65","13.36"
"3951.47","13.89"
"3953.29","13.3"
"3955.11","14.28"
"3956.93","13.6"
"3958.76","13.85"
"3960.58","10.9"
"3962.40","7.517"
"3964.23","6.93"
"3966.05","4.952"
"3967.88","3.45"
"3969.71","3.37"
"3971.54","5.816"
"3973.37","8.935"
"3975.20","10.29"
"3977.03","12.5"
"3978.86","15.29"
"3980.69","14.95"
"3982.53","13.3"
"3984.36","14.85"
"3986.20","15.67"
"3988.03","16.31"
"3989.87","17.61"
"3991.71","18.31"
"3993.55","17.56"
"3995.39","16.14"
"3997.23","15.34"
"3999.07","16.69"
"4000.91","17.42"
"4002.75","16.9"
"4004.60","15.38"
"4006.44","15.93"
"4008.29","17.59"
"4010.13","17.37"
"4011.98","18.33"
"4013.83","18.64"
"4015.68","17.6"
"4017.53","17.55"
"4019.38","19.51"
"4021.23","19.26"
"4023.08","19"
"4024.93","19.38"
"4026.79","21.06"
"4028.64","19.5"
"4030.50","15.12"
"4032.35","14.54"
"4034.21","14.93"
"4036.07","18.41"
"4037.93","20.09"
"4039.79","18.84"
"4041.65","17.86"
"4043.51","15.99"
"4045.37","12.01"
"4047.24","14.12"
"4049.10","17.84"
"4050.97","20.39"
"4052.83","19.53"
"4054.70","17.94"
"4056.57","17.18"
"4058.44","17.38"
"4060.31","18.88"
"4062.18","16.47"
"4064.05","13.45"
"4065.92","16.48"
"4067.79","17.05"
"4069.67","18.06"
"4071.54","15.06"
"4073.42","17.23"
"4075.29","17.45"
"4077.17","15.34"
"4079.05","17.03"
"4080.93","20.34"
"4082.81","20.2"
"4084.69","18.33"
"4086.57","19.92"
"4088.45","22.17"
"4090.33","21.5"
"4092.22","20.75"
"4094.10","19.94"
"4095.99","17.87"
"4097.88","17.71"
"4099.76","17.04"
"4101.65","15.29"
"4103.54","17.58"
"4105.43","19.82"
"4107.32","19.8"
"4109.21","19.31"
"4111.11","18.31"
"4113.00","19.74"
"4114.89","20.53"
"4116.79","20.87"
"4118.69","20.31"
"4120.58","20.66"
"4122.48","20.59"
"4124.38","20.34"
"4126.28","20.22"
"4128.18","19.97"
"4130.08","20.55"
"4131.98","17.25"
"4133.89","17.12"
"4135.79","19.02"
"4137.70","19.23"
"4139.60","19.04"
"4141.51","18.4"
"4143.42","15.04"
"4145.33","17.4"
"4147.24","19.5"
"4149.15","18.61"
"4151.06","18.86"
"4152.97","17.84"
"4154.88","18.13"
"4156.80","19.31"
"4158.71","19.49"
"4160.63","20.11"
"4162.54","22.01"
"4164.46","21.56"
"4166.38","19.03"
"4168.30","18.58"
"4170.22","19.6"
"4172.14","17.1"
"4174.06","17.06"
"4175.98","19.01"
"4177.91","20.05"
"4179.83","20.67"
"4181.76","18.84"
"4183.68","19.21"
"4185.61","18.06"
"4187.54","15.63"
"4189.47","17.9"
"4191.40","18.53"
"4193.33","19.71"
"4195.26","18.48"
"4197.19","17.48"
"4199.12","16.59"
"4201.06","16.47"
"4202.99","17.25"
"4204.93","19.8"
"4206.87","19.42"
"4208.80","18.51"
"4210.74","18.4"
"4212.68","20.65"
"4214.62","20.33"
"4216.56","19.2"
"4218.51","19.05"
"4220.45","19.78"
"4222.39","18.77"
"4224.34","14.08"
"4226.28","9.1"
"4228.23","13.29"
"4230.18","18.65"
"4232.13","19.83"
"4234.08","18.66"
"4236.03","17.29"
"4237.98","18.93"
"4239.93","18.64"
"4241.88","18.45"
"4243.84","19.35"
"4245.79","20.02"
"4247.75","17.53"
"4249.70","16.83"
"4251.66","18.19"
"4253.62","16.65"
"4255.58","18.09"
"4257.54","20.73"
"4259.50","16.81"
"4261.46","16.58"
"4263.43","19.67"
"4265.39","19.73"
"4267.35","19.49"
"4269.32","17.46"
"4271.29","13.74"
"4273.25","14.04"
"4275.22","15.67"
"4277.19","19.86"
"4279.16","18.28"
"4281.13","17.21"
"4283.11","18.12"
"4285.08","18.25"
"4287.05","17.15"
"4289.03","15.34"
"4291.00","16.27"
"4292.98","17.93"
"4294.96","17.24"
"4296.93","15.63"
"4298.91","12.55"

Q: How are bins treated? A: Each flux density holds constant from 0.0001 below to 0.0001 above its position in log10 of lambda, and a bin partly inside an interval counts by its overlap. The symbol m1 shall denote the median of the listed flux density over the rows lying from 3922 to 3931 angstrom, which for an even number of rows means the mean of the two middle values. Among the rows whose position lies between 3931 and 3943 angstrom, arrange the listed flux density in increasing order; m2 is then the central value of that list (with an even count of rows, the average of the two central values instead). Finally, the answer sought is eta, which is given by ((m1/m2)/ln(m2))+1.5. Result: 2.53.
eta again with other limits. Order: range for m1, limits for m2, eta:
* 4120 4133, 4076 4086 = 1.88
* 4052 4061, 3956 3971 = 2.76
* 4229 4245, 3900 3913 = 2.17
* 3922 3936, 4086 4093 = 1.60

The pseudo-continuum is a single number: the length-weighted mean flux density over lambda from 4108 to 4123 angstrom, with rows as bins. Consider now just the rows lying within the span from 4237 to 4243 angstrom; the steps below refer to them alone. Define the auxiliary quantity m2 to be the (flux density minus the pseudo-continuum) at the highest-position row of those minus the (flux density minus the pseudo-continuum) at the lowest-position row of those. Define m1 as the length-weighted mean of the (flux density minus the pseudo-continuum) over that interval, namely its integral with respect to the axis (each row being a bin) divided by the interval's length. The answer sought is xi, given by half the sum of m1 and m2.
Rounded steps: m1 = -1.3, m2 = -0.5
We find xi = -0.9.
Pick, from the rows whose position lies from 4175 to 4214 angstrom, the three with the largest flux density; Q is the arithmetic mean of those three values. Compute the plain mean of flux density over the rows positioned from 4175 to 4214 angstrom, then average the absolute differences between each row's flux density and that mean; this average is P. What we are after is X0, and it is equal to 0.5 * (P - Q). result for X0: -9.7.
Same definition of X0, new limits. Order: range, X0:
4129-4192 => -10.2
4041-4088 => -9.4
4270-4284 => -8.4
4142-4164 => -9.7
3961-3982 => -5.4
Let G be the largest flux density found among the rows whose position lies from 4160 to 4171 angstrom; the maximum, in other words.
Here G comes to 22.01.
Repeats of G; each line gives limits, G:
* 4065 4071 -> 18.06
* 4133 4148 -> 19.5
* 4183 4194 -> 19.71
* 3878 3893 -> 13.08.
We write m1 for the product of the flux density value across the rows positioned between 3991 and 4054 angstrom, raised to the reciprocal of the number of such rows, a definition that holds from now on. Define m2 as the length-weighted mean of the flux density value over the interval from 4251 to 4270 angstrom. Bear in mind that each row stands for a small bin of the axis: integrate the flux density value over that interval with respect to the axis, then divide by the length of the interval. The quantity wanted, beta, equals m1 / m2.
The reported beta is 0.95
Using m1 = 17.4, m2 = 18.4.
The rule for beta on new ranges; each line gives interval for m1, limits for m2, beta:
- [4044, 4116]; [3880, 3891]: 1.80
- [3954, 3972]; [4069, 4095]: 0.39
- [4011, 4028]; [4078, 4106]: 0.99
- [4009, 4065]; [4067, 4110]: 0.95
